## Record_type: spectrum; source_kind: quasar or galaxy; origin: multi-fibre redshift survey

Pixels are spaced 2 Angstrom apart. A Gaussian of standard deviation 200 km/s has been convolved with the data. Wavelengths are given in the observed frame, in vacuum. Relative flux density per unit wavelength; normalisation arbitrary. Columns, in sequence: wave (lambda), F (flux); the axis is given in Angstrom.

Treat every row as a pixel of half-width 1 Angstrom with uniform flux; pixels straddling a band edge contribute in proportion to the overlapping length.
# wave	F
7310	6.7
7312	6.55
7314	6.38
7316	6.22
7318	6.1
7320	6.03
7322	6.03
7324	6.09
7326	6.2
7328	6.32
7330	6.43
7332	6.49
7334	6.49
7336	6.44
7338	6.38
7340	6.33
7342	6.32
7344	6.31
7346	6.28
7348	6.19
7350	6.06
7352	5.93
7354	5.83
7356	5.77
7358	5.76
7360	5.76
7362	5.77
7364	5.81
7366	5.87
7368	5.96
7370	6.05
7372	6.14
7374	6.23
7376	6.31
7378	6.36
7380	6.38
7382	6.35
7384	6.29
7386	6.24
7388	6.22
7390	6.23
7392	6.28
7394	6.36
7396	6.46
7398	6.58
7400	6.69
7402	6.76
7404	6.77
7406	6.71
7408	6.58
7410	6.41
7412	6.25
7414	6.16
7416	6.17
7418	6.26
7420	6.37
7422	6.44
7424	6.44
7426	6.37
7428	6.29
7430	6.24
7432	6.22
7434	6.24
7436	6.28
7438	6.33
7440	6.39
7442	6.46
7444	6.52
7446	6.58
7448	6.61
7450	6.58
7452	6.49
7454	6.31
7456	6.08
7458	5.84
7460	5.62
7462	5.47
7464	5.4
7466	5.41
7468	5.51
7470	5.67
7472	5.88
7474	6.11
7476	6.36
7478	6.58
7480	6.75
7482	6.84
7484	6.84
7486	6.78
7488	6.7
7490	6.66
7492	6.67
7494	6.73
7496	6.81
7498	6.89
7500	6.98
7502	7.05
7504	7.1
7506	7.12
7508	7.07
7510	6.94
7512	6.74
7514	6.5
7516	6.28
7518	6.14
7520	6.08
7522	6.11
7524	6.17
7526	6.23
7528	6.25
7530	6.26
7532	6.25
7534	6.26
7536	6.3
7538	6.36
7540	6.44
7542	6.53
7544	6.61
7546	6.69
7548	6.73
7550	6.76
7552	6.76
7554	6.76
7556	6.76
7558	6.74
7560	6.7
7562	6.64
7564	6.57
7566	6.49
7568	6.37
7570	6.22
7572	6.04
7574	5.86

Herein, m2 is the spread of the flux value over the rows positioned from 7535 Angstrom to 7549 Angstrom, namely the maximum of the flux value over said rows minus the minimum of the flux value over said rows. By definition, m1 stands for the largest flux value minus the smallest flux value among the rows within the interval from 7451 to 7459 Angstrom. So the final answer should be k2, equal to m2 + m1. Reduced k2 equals 1.1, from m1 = 0.65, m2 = 0.43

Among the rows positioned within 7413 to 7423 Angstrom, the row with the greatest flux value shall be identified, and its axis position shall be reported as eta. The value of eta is 7422 Angstrom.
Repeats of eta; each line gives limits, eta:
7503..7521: 7506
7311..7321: 7312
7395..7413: 7404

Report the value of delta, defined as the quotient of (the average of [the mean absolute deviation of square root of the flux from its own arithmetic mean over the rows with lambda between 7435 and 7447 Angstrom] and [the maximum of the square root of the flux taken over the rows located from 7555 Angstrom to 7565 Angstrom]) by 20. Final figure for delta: 0.0655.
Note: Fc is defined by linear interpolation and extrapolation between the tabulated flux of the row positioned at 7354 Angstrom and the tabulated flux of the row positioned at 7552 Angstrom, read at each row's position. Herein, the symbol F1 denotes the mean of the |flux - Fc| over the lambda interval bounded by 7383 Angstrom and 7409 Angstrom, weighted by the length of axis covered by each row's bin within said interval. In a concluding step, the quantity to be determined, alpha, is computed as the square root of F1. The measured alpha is 0.67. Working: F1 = 0.447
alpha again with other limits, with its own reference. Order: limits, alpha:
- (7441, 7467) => 0.67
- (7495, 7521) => 0.64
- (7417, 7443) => 0.38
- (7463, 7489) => 0.69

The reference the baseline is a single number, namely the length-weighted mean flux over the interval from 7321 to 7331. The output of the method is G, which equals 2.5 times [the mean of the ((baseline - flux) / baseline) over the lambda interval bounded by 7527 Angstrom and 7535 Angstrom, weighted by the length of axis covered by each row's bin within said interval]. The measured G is -0.02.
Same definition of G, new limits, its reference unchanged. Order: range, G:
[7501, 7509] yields -0.35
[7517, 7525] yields 0.04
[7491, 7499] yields -0.23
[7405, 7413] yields -0.11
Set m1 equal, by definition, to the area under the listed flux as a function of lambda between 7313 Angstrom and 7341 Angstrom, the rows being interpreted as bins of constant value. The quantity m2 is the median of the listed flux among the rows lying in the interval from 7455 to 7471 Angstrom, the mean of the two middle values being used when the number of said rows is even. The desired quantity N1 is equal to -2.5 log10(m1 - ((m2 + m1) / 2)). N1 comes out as -4.8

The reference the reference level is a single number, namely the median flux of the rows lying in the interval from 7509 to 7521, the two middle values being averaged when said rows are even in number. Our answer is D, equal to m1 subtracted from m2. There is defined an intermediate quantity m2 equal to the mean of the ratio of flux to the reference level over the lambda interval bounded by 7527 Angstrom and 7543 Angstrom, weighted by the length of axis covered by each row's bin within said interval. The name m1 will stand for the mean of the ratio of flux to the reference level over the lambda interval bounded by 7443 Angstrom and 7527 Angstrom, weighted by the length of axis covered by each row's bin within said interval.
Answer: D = -0.01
